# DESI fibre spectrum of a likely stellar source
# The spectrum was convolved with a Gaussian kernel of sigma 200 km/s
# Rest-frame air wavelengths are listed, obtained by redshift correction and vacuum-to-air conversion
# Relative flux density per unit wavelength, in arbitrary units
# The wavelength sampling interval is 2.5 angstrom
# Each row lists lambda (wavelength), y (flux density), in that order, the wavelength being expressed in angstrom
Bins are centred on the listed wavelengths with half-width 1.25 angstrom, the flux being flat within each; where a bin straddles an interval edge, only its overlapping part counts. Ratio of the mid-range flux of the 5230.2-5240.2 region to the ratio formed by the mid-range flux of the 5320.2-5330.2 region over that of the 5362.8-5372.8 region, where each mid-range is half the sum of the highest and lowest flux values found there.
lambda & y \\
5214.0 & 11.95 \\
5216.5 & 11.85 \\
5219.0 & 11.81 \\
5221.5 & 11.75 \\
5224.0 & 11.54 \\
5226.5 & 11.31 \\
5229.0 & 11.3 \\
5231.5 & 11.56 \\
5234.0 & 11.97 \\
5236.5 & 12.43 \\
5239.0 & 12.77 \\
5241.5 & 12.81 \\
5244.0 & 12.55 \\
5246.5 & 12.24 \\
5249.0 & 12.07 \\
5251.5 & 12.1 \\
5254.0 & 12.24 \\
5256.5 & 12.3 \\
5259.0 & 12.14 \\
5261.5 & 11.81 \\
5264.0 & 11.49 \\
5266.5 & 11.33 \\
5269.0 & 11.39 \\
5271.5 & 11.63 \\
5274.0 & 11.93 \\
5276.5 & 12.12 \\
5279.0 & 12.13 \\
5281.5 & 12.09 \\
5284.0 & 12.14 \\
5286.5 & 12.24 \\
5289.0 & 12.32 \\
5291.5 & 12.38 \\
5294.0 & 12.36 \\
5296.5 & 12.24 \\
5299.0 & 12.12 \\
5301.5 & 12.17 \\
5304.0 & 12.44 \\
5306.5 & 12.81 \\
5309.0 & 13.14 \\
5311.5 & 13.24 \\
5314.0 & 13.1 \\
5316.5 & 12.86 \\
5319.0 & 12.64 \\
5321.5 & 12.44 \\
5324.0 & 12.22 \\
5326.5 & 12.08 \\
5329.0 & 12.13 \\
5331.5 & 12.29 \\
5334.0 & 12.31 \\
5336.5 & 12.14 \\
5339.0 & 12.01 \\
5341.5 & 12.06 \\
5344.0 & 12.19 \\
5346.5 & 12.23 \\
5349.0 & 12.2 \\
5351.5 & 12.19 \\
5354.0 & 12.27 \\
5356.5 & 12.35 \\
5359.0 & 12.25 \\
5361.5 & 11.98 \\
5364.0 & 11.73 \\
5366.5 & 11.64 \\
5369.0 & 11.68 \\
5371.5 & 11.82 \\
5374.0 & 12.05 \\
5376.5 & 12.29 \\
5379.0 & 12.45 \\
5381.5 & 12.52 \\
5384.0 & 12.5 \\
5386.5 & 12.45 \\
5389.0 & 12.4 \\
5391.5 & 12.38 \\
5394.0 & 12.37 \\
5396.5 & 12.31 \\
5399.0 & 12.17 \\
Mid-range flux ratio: 11.6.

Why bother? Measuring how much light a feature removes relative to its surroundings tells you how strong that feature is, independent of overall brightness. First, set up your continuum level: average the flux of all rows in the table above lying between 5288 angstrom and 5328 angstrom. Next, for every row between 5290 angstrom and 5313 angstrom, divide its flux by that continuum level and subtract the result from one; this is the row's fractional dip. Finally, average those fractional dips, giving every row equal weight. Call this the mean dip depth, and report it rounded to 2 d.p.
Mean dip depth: 0.00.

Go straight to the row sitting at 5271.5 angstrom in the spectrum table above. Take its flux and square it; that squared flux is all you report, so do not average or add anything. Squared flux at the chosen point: 135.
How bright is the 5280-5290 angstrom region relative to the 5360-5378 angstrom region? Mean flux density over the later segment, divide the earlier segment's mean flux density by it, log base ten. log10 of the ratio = 0.011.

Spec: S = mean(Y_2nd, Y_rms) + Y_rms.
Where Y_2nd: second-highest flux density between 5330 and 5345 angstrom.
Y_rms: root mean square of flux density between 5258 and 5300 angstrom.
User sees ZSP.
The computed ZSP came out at 24.1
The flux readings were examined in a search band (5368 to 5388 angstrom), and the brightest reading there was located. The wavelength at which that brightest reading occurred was 5381.5 angstrom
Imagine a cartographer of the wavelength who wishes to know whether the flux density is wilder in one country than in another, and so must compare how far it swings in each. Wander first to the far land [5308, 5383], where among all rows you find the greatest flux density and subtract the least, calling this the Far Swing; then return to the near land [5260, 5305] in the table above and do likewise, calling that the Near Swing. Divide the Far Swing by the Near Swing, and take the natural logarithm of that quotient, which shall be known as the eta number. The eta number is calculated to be 0.4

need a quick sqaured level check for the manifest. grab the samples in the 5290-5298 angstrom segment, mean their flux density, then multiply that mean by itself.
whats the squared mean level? 152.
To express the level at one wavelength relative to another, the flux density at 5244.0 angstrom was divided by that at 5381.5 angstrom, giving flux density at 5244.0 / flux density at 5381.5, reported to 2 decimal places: 1.00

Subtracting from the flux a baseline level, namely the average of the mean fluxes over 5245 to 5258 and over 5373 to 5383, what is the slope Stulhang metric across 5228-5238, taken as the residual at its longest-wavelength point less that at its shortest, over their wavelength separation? 0.15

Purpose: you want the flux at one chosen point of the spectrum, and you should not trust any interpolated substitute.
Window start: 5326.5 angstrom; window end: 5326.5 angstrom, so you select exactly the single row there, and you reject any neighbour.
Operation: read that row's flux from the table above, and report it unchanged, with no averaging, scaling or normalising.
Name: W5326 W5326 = 12.08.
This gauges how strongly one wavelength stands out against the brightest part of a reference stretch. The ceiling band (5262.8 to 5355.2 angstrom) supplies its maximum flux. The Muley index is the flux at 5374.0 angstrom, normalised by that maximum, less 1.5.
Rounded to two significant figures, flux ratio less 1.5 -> -0.59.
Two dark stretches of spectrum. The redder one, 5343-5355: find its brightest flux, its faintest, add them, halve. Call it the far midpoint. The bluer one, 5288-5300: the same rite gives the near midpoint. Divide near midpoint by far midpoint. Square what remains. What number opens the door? 1.00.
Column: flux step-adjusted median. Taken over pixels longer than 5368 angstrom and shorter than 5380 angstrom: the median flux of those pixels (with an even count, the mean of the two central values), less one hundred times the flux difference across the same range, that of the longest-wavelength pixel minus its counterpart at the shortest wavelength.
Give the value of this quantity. -65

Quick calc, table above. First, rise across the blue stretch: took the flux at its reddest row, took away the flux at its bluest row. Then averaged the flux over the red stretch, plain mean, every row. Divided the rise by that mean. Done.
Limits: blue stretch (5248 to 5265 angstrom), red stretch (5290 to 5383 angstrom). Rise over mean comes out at -0.05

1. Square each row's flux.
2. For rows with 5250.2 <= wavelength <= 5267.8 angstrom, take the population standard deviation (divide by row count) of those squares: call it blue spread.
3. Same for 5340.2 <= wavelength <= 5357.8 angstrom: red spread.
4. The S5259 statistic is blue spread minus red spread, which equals 6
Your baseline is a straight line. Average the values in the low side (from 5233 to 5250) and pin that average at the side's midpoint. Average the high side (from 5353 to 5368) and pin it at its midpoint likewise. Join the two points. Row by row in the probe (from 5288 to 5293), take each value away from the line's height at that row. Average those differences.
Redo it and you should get -0.10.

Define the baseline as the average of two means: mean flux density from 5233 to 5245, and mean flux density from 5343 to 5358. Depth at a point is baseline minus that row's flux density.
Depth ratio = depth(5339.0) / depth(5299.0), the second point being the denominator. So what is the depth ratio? 1.4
